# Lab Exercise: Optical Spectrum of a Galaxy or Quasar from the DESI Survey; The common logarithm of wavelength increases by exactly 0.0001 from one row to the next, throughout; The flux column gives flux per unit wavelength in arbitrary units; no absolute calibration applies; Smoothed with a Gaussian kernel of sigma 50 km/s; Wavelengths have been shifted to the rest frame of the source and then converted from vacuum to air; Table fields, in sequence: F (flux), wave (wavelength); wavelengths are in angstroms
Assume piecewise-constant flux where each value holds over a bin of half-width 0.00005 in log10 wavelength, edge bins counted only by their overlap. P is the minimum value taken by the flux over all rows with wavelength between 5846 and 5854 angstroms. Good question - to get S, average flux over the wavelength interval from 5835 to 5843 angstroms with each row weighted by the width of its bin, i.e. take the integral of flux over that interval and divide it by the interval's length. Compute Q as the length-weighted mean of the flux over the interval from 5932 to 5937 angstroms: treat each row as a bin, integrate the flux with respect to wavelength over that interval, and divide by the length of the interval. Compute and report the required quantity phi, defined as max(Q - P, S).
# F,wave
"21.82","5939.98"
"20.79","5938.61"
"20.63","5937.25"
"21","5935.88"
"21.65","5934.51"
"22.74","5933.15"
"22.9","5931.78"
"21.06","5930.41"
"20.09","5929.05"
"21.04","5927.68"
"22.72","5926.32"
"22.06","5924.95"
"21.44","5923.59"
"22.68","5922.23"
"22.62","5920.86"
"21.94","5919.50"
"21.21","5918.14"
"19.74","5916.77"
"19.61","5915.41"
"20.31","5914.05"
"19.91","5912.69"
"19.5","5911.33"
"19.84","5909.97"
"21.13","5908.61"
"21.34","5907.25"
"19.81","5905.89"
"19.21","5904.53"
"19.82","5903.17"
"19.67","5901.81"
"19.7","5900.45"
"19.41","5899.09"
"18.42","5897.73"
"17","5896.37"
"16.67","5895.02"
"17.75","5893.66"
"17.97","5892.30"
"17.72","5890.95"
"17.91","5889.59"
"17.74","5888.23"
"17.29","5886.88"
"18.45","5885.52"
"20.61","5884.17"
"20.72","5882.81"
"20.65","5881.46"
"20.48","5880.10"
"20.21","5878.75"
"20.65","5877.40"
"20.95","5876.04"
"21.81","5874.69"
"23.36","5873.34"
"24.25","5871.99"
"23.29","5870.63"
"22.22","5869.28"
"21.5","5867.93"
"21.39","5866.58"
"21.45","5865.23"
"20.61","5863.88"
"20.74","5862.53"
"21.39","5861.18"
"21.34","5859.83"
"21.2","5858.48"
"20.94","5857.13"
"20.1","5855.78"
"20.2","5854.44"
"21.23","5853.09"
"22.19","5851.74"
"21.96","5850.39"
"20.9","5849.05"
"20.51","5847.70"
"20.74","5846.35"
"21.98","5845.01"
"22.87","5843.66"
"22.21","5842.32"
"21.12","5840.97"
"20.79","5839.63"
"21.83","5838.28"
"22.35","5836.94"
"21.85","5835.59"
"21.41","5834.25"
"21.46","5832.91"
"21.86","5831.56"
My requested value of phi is 21.7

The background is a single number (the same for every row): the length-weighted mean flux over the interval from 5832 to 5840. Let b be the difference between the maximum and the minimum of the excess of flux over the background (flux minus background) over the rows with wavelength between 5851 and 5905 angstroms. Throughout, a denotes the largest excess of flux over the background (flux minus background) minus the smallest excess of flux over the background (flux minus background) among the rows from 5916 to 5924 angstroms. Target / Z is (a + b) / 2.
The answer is 5.3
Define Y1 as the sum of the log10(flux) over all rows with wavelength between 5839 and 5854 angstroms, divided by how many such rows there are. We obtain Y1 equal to 1.33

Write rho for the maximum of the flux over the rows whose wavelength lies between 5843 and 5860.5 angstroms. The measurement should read 22.87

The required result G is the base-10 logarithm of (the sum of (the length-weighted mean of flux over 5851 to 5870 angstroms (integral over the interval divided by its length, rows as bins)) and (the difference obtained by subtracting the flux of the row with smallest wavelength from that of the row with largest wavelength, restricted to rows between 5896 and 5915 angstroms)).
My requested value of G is 1.39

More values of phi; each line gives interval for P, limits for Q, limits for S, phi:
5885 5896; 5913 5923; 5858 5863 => 21.2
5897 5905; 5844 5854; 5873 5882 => 21.1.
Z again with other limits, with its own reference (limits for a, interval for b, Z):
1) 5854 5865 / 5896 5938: 3.6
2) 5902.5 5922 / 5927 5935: 3.1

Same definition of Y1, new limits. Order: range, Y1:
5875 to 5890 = 1.29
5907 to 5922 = 1.31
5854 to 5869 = 1.32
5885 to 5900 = 1.25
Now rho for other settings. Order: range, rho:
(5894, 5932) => 22.9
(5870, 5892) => 24.25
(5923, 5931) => 22.72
